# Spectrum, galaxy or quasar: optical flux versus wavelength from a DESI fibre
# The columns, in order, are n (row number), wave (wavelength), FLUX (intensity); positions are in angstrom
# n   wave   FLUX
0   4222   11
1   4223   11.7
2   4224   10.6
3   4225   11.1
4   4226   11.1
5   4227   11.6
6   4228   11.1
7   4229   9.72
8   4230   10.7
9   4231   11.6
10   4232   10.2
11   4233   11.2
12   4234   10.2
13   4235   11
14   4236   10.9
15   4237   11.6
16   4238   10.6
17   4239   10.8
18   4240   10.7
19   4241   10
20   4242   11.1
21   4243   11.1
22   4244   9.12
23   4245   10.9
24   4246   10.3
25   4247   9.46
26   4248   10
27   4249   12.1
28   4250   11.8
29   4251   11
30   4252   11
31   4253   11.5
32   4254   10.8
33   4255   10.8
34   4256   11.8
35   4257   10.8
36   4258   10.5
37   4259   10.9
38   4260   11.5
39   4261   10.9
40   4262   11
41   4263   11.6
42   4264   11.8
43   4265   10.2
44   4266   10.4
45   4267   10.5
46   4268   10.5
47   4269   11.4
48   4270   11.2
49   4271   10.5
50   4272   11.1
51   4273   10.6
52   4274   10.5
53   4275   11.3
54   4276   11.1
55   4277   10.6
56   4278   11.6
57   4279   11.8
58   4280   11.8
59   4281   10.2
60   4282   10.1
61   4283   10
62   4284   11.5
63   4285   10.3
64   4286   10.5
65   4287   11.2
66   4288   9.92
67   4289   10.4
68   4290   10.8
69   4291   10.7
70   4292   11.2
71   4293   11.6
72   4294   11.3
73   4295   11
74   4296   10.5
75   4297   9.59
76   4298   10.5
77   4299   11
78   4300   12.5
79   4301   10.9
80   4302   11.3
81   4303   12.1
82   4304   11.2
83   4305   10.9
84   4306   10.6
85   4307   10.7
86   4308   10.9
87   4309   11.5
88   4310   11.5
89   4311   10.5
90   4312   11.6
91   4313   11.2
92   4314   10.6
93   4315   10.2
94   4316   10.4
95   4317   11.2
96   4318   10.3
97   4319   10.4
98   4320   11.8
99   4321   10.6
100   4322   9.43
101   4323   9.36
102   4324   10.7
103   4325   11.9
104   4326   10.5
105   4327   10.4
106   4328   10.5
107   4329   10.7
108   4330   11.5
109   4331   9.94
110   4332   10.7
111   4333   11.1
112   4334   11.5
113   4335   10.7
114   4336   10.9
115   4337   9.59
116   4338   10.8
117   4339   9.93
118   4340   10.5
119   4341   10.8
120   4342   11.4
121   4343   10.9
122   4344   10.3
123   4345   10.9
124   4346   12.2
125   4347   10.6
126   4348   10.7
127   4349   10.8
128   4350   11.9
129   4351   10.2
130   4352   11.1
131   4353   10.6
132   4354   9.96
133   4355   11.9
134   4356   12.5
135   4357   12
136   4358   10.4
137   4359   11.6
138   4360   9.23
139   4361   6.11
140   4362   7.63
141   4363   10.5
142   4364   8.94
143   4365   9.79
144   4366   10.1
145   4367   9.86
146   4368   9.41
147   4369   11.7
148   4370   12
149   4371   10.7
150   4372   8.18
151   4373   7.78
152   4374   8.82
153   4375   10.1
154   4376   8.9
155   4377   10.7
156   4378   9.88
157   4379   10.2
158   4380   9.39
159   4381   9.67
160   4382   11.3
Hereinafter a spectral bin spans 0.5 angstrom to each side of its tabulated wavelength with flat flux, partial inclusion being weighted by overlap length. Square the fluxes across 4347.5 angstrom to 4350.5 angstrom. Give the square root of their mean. 11.1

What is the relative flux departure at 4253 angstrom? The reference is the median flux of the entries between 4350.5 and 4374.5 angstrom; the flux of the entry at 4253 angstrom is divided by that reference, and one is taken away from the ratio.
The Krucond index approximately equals 0.13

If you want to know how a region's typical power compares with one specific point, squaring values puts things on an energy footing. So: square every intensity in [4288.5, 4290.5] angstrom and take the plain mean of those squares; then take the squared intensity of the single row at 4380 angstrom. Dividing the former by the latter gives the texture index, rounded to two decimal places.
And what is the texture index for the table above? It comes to 1.27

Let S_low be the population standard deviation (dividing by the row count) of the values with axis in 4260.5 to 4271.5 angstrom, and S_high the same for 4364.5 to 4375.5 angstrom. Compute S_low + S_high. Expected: 1.8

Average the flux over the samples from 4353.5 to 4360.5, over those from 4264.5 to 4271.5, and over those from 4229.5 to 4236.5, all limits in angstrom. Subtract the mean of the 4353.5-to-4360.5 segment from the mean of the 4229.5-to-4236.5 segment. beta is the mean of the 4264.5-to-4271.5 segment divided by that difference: -42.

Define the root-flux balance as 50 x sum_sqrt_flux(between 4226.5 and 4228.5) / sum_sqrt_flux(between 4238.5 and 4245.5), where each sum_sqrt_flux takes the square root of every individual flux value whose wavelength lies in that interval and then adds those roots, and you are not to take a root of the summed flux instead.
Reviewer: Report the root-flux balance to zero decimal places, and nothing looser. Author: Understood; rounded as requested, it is 15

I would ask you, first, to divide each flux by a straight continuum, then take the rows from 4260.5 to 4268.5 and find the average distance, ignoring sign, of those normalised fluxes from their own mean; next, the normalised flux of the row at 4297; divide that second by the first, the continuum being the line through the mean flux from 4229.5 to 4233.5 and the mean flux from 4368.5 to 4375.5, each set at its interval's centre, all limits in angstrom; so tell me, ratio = 21.9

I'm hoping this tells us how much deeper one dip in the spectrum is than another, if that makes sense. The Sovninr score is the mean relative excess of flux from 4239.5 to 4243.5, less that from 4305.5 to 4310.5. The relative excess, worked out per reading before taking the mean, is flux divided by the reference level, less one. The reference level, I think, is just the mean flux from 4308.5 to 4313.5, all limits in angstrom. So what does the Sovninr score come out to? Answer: -0.03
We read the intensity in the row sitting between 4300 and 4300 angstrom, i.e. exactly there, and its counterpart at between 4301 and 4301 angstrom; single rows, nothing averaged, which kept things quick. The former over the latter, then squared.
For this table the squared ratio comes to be 1.32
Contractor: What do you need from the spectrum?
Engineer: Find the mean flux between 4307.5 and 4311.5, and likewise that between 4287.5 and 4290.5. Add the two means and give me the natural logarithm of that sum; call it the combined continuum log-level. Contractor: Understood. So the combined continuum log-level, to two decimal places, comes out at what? 3.07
